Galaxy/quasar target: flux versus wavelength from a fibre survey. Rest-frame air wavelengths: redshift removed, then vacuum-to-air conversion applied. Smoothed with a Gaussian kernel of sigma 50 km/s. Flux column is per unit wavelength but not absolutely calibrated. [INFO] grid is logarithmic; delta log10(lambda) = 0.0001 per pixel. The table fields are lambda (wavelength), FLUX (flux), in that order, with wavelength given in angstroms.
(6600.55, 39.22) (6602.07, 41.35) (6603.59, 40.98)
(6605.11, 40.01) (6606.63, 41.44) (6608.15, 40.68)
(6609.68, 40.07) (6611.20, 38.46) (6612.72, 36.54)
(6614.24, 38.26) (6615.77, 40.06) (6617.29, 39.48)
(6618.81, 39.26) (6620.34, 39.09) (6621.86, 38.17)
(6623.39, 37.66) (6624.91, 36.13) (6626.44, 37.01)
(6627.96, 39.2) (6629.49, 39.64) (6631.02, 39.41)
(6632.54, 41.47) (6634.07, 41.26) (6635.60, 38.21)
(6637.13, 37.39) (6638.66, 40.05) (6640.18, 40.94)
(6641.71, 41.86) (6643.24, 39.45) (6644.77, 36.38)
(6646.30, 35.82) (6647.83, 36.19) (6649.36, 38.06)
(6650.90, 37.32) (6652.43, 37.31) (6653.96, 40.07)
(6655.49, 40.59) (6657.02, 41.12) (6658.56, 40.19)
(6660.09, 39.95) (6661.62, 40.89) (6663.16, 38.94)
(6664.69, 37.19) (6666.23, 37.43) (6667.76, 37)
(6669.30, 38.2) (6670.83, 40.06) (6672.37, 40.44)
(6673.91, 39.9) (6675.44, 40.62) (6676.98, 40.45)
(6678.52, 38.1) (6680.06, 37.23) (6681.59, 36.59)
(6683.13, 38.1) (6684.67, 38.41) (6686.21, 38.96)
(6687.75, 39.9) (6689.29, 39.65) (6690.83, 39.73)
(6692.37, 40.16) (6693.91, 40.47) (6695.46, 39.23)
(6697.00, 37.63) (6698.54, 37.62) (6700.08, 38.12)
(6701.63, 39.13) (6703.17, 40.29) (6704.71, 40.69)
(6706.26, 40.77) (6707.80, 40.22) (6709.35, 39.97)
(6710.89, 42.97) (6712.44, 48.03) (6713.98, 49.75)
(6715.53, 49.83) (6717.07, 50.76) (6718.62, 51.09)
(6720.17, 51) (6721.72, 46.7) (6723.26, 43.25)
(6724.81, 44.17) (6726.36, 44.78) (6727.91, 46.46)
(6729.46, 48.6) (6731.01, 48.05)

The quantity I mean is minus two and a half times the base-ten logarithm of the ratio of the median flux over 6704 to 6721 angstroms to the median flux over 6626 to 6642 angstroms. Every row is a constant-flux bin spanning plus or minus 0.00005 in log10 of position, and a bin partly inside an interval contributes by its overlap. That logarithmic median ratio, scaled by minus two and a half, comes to -0.21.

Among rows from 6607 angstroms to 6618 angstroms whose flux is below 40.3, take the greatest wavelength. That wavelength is 6617.29 angstroms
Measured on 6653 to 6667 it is 6666.23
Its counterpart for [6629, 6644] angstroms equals 6643.24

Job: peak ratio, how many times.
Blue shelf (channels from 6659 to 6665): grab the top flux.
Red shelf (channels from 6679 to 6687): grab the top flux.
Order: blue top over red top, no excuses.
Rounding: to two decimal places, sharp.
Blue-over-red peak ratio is 1.05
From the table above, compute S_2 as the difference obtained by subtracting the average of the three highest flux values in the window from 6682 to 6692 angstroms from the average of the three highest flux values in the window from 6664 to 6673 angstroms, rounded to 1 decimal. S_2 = -0.2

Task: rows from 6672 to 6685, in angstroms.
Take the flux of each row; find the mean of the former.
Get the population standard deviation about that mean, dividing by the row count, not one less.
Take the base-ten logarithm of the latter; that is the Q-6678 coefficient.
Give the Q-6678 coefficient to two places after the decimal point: 0.15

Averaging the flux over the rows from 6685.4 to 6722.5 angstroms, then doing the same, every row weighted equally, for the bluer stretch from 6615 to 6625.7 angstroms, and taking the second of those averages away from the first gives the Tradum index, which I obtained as 4.1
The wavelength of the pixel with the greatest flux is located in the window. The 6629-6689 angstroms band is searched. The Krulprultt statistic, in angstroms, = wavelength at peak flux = 6641.71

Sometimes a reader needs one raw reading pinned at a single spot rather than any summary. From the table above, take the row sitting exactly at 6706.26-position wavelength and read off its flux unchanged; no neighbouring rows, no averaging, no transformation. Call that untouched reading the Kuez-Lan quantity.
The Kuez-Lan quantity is 40.77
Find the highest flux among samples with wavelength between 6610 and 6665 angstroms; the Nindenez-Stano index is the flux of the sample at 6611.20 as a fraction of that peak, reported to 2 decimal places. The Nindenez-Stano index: 0.92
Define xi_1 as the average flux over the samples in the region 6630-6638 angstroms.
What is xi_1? 39.5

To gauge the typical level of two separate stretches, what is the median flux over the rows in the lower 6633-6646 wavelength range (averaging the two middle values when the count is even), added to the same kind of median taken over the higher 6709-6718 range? 89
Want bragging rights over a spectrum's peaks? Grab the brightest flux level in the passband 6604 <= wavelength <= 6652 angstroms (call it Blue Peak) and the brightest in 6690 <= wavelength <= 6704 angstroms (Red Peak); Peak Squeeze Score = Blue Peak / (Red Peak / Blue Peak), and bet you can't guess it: 43.3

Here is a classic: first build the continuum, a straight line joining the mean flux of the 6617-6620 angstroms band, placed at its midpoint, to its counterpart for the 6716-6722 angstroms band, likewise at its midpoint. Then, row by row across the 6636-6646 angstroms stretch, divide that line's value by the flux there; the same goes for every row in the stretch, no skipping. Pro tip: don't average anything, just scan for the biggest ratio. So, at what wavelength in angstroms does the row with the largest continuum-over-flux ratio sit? 6644.77 angstroms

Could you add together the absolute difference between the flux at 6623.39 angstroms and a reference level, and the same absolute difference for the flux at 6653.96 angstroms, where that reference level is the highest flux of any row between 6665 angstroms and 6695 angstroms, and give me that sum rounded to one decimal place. 3.5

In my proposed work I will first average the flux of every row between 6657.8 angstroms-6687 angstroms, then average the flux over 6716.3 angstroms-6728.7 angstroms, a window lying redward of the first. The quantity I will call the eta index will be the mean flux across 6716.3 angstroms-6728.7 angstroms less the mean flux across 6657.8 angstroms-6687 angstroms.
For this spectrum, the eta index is 8.4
